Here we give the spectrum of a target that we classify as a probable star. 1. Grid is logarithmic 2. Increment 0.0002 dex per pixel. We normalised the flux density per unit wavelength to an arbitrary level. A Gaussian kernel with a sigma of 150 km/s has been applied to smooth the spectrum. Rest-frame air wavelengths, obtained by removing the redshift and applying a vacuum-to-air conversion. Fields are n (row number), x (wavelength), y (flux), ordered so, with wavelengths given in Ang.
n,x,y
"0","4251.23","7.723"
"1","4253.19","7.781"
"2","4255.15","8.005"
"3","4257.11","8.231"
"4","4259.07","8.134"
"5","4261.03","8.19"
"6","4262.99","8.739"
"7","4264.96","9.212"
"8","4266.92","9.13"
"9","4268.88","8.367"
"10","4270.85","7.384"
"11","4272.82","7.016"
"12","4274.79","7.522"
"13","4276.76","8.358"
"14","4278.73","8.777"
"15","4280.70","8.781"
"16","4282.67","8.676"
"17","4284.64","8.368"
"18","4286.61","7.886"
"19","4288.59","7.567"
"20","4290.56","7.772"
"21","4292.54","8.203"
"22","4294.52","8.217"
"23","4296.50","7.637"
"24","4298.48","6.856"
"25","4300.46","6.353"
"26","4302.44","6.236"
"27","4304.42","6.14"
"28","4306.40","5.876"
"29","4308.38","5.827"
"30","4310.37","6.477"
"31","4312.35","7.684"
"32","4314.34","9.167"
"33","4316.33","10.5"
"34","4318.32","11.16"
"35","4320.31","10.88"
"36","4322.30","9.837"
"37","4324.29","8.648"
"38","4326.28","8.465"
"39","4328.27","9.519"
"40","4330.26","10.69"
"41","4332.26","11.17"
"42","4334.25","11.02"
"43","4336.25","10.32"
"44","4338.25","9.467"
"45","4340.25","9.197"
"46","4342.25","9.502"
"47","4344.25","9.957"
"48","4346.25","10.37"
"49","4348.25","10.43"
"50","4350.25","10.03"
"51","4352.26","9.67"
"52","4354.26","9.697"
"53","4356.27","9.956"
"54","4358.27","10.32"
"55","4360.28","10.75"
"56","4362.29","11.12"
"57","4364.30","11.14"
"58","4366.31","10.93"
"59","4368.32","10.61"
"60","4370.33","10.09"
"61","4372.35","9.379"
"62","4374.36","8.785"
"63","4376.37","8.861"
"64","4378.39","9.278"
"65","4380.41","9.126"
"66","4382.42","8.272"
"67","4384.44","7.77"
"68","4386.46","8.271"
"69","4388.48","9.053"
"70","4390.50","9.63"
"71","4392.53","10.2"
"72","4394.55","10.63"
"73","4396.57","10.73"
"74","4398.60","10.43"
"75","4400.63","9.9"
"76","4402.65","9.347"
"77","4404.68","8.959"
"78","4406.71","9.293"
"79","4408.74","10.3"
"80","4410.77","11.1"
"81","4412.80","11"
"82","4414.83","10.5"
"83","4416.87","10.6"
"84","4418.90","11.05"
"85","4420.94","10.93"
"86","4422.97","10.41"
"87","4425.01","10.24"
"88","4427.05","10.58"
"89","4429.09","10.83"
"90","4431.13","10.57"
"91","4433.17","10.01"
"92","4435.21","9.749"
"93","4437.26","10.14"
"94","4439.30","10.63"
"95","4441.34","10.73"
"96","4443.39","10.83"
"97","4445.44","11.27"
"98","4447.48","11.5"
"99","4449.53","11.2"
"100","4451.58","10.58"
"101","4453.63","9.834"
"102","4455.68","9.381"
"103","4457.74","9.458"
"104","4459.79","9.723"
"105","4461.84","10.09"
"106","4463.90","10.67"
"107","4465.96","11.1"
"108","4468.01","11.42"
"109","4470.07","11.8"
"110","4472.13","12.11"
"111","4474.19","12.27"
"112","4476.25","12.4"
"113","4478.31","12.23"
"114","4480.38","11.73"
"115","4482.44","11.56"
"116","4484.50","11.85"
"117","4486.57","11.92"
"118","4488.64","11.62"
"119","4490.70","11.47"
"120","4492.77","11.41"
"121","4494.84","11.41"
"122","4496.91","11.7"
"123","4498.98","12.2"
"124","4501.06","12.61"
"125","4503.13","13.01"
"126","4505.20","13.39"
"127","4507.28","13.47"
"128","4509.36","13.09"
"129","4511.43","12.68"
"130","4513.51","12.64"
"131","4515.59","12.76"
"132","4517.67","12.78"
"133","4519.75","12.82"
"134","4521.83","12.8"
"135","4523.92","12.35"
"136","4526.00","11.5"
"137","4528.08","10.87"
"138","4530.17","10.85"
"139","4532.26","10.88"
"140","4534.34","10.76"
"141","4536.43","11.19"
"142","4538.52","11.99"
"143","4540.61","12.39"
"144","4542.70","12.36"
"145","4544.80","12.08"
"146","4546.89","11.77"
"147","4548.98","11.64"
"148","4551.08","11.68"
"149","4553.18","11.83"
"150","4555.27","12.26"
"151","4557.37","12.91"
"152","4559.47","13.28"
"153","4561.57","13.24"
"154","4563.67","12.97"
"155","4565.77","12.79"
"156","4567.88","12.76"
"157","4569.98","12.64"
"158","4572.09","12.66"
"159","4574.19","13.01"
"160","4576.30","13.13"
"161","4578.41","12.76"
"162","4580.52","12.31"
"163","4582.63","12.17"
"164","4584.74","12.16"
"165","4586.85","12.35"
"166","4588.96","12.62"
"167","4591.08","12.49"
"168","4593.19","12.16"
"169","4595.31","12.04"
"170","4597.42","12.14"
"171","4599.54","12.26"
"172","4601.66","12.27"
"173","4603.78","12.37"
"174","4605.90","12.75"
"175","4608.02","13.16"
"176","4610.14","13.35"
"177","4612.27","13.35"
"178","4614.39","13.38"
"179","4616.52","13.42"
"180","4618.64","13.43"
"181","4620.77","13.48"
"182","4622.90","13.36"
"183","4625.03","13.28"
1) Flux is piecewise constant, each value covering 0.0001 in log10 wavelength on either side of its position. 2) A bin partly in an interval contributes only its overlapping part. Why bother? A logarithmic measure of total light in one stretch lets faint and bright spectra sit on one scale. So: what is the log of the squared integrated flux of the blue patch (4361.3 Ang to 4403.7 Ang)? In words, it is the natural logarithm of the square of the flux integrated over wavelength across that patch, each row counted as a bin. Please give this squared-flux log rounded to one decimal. 12.0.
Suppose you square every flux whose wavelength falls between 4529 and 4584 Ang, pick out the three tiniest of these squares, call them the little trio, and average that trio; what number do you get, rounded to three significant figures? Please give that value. 117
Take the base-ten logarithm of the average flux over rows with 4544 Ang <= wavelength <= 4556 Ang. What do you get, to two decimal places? 1.07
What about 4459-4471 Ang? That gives 1.03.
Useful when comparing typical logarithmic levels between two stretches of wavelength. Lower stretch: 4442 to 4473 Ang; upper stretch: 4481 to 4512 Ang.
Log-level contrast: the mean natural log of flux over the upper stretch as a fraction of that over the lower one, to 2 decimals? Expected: 1.06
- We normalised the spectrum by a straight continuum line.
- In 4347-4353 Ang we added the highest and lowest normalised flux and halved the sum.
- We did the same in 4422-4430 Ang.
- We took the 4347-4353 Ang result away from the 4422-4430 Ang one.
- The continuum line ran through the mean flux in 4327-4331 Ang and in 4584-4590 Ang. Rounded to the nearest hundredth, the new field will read -0.02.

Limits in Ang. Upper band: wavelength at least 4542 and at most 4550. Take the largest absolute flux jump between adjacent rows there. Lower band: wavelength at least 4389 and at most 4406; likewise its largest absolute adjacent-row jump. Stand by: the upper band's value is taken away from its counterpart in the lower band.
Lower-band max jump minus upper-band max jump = 0.26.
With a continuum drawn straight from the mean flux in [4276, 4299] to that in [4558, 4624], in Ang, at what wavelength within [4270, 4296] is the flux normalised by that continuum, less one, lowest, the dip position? 4272.82 Ang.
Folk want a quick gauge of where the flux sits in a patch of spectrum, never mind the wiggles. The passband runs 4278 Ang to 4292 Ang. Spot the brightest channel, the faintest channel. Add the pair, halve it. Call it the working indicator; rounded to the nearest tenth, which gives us 8.2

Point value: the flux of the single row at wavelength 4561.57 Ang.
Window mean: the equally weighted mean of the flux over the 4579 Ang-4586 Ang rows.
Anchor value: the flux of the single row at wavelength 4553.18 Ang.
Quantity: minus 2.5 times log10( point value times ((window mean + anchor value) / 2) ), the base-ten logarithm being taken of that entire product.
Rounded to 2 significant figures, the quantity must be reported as -5.5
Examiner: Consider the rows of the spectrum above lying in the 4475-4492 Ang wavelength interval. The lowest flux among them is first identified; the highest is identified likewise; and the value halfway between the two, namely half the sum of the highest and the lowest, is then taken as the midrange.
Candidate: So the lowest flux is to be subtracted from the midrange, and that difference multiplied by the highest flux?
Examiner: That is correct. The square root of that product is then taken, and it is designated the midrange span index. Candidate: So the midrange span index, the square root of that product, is 2.4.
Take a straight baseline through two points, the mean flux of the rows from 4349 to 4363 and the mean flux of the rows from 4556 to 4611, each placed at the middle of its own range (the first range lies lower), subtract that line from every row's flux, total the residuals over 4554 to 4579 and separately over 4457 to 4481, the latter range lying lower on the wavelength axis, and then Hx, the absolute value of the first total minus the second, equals 6.9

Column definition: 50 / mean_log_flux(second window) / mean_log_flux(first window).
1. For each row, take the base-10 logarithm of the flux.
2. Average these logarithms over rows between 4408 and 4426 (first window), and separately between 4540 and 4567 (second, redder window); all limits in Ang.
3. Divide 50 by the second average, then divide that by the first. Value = 44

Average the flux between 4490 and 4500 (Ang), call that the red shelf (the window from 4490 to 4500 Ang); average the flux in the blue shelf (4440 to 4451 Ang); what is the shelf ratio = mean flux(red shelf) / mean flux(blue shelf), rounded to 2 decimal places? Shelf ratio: 1.05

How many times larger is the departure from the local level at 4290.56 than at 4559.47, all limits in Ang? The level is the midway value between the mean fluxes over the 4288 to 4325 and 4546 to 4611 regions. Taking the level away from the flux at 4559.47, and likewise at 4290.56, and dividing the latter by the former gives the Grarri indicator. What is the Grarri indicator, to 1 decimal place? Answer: -0.8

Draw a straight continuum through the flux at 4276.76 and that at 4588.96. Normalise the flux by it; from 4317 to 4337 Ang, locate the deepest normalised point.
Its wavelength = 4326.28 Ang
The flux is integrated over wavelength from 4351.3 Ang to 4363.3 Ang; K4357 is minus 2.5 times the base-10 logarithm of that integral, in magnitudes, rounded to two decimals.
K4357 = -5.23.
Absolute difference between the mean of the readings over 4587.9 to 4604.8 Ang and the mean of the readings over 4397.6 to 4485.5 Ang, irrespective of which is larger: 1.6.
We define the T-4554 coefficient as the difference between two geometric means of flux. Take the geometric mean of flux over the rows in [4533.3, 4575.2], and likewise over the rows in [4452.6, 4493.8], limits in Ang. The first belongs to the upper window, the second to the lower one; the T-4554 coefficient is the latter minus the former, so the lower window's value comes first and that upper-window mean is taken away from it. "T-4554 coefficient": -1.1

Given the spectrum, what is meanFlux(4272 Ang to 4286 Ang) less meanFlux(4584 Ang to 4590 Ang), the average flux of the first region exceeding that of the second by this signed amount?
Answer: -4.2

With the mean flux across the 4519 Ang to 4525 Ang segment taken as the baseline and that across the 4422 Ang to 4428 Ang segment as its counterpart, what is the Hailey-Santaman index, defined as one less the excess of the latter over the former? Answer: 3.2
